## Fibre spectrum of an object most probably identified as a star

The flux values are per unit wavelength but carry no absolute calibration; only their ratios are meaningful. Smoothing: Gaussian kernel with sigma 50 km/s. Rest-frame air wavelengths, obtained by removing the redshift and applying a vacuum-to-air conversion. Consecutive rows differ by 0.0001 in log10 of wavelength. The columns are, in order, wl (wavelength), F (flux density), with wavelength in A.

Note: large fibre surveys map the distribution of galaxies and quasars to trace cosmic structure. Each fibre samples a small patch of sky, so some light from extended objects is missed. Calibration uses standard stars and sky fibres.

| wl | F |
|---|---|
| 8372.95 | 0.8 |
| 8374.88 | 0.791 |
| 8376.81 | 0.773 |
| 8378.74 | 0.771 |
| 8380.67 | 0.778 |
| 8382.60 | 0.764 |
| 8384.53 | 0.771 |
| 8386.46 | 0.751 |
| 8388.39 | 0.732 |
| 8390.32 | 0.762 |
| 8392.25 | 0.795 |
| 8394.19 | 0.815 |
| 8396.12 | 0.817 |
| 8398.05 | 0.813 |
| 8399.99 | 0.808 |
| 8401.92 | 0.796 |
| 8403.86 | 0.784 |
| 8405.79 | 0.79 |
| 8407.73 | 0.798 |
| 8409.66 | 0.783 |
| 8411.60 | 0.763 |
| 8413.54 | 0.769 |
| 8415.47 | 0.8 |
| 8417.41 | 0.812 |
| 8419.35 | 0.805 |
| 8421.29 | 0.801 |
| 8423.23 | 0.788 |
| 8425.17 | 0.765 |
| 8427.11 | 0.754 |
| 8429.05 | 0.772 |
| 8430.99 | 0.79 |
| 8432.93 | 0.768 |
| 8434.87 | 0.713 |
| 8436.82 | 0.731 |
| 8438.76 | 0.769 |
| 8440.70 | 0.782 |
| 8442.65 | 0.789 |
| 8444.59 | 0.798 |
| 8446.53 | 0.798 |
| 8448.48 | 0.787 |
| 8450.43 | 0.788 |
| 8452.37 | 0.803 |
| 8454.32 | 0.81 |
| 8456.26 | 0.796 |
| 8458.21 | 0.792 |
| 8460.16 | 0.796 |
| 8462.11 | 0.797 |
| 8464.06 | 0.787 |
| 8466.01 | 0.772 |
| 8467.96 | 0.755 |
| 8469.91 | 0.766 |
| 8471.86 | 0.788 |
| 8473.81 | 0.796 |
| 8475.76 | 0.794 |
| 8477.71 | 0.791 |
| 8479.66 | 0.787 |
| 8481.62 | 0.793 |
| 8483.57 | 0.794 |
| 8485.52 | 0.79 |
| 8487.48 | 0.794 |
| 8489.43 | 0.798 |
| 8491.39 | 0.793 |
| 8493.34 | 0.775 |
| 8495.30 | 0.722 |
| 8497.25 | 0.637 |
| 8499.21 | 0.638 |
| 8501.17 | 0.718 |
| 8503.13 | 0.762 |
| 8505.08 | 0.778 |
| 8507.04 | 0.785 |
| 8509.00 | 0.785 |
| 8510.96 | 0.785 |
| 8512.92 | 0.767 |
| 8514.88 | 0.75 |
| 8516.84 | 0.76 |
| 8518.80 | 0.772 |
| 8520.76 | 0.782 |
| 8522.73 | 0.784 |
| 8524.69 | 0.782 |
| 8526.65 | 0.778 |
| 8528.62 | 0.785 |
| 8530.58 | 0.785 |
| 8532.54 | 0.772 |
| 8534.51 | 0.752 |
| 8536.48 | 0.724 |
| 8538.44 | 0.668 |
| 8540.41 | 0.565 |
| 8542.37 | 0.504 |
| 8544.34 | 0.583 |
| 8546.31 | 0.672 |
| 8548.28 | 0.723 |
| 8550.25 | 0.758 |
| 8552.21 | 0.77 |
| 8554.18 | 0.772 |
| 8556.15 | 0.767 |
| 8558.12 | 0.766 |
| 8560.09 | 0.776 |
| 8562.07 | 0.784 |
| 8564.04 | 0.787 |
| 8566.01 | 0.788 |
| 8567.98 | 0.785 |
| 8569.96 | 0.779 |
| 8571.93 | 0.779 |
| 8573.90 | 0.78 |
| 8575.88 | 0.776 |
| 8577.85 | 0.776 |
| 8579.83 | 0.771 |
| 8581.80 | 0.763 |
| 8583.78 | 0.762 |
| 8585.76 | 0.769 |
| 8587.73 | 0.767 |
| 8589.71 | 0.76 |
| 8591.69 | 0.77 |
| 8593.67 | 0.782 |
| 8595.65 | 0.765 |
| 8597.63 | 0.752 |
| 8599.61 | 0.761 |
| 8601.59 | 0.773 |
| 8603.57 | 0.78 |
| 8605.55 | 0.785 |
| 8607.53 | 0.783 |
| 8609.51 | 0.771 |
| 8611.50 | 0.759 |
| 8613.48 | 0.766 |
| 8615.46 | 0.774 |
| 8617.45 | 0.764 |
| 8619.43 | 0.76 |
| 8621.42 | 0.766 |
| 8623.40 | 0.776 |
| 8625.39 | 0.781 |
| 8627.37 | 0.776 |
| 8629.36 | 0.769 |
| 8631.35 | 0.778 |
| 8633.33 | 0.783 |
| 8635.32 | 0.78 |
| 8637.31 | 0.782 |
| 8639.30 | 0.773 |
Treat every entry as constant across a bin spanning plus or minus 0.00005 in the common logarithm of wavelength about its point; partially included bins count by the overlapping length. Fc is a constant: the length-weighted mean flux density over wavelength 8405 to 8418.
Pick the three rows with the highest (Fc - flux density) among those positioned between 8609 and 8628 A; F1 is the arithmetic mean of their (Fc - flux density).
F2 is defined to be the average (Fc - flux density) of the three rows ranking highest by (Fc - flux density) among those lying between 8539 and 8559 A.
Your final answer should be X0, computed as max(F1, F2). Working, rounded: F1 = 0.026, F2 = 0.24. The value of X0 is 0.237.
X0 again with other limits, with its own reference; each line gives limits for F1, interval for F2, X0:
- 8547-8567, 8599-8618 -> 0.038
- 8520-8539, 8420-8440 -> 0.073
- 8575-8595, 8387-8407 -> 0.028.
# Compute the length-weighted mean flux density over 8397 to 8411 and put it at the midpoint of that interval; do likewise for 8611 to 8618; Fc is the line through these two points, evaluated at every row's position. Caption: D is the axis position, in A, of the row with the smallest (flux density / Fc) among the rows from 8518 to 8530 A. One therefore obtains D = 8518.80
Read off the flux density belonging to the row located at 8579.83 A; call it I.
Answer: 0.771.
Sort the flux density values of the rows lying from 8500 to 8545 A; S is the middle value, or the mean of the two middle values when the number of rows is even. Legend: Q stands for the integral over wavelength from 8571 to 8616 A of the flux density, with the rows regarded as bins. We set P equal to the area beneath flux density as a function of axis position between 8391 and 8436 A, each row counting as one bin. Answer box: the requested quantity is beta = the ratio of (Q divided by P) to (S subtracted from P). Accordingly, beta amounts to 0.0283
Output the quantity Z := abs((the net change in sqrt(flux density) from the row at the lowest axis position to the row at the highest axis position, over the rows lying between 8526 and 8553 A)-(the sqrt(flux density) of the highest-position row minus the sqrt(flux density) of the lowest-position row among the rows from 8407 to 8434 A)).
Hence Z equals 0.012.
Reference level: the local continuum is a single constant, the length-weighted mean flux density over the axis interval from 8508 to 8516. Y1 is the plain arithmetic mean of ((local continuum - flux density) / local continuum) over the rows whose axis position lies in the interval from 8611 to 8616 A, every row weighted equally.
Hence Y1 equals 0.007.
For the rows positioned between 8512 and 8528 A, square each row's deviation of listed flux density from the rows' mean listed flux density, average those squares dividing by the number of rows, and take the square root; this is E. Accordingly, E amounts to 0.0114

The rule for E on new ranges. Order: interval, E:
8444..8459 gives 0.0072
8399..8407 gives 0.0089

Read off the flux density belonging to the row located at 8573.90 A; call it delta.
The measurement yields 0.78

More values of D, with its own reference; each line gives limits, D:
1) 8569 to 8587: 8583.78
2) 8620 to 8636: 8621.42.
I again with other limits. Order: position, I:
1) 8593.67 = 0.782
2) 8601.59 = 0.773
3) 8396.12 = 0.817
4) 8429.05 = 0.772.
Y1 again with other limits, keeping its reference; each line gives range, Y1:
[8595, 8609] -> 0.000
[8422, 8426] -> -0.006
